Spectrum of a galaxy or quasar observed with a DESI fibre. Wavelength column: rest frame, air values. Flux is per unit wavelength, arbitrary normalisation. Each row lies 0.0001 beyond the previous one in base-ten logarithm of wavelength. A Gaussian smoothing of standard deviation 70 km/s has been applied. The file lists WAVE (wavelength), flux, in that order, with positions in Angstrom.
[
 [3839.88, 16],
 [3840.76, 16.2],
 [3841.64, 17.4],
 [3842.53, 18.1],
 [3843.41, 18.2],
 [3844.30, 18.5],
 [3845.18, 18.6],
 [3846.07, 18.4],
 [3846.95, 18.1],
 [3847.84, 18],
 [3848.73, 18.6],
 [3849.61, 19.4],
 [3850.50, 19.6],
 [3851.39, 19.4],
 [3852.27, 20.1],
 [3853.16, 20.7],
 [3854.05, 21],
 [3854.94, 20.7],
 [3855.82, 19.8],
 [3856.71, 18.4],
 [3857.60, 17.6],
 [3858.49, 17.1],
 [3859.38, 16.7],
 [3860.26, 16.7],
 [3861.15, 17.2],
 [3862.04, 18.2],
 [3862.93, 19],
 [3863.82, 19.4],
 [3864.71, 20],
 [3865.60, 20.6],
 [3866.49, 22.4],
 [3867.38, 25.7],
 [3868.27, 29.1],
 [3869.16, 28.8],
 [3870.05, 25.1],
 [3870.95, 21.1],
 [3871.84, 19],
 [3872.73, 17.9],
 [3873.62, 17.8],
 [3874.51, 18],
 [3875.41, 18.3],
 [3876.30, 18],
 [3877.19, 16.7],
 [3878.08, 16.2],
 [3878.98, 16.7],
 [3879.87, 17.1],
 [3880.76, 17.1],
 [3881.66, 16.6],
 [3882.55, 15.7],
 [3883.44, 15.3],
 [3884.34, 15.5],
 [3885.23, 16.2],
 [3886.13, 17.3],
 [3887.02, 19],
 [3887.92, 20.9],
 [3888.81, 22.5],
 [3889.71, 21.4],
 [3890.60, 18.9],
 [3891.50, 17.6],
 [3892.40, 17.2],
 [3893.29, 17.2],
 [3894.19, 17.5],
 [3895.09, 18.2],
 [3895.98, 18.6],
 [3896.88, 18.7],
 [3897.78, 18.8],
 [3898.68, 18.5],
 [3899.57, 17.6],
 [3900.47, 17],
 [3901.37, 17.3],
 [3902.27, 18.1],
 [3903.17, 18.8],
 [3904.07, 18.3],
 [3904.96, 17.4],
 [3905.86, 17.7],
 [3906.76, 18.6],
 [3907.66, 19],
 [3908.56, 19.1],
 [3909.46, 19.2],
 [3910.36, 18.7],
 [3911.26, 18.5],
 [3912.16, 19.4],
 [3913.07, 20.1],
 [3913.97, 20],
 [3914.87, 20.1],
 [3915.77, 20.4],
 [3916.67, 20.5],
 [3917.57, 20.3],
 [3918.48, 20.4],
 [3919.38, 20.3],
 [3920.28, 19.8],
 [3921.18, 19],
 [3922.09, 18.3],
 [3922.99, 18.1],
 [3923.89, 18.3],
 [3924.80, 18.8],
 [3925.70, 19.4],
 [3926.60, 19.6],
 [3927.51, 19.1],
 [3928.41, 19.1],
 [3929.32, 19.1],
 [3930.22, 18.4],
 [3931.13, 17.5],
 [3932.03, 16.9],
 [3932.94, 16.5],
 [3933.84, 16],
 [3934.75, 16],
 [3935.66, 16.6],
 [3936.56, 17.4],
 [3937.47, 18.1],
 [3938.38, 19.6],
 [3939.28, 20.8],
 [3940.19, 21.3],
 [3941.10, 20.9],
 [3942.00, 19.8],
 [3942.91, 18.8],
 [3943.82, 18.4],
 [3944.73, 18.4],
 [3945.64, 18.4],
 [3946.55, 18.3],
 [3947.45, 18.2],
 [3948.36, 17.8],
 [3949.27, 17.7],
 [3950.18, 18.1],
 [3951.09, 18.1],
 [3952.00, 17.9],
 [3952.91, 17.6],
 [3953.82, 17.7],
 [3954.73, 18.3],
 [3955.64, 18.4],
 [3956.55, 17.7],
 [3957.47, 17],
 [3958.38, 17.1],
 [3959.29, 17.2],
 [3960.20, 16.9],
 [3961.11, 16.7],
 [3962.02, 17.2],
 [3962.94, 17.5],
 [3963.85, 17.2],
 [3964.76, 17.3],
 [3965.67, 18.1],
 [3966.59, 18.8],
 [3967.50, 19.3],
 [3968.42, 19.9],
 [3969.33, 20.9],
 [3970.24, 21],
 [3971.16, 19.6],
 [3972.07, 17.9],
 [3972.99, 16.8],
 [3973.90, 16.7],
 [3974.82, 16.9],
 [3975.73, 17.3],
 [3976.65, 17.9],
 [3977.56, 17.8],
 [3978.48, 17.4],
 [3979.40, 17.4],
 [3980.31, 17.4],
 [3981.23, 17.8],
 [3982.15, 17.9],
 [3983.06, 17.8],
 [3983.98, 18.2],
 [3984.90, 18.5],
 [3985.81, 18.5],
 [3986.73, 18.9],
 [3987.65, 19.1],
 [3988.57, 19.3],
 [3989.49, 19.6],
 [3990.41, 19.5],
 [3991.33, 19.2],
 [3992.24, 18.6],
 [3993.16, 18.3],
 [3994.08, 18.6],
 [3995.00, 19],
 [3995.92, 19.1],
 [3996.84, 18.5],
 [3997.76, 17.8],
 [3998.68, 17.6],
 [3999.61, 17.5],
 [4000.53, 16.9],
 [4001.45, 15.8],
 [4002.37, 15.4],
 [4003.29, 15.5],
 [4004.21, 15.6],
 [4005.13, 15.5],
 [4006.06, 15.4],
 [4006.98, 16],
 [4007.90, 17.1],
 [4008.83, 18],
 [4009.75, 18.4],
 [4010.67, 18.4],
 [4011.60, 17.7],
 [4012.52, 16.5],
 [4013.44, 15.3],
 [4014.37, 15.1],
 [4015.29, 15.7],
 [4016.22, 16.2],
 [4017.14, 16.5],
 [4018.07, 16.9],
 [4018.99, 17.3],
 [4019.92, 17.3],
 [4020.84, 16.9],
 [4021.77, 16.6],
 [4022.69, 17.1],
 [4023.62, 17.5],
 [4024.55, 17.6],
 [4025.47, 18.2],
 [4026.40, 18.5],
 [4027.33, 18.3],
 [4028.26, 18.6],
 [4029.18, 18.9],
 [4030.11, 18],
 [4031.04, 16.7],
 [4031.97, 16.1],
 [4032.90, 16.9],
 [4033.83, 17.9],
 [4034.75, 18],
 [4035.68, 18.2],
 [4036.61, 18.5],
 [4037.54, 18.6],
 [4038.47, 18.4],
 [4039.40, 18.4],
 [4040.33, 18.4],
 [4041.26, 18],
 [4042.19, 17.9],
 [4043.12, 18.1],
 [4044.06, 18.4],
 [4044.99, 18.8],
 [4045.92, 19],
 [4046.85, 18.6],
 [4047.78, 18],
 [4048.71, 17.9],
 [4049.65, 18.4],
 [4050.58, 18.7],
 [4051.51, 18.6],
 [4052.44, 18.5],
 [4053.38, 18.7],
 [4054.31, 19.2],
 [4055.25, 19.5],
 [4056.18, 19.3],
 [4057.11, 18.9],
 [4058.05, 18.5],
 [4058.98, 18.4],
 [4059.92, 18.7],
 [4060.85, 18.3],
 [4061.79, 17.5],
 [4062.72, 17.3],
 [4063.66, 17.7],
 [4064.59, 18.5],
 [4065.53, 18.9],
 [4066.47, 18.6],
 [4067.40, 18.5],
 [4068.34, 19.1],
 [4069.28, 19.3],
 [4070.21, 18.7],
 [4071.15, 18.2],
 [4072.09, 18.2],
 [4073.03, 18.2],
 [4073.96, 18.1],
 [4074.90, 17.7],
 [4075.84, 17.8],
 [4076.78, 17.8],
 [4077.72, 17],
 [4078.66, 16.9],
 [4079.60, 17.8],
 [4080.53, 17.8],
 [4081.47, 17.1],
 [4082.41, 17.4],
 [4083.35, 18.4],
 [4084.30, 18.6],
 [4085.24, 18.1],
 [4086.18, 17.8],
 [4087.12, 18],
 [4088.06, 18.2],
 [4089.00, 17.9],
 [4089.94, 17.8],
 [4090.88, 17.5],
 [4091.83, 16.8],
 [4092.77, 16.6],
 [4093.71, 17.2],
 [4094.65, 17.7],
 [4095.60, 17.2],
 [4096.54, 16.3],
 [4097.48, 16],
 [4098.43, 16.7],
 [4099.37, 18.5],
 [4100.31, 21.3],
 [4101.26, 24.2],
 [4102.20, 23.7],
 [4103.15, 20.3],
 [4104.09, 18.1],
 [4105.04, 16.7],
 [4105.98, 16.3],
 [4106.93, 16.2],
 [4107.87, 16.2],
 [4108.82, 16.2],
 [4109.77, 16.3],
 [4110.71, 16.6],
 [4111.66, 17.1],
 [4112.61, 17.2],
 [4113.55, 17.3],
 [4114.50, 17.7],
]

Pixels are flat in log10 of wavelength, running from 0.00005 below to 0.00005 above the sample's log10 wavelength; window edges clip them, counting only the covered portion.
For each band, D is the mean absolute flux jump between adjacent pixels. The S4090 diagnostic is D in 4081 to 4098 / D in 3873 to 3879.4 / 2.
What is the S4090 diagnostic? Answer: 0.40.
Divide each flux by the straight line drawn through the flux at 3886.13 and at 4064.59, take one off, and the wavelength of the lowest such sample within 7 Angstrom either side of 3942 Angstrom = 3935.66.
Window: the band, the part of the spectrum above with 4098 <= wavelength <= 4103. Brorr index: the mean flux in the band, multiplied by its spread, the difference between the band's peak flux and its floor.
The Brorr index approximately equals 157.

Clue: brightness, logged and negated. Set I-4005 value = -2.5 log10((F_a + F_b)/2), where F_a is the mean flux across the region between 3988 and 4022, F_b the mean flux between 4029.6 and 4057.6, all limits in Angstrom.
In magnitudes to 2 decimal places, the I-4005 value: -3.12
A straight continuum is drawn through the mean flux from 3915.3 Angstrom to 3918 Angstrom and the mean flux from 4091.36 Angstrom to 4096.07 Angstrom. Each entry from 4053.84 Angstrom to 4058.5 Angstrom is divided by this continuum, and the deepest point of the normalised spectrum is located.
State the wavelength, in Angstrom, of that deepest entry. 4058.05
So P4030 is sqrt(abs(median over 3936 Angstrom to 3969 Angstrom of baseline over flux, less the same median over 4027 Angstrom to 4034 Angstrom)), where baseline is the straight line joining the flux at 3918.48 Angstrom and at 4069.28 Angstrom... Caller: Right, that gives 0.15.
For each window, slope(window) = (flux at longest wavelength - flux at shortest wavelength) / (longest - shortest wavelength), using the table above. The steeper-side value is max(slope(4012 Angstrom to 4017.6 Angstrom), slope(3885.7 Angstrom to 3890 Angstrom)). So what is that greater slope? 1.1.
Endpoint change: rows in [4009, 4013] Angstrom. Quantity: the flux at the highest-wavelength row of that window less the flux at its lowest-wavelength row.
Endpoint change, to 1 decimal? -1.9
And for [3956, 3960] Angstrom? -0.5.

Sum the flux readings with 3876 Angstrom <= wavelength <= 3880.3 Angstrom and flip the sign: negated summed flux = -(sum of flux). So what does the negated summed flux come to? -84.7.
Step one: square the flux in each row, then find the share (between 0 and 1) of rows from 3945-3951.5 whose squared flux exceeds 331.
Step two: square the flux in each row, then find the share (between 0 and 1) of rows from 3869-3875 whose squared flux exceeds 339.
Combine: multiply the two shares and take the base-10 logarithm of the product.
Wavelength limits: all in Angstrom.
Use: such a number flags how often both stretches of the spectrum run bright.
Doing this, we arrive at -0.6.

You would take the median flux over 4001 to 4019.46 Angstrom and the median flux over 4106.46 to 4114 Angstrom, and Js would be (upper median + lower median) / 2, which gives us 16.3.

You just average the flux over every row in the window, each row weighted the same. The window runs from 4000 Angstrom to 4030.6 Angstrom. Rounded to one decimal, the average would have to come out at 16.9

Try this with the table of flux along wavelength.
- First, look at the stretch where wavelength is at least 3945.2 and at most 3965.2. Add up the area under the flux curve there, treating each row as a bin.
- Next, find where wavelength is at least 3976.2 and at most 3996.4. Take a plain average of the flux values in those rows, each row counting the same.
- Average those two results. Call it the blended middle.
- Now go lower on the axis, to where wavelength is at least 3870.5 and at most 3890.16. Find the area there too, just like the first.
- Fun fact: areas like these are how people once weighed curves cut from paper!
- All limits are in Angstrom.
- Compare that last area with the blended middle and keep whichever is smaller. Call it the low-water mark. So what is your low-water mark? 186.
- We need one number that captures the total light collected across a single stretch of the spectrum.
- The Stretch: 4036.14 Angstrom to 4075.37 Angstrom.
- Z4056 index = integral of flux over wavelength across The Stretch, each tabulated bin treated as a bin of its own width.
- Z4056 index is 724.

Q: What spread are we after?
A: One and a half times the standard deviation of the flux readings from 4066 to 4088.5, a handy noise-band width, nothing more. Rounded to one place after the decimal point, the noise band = 0.9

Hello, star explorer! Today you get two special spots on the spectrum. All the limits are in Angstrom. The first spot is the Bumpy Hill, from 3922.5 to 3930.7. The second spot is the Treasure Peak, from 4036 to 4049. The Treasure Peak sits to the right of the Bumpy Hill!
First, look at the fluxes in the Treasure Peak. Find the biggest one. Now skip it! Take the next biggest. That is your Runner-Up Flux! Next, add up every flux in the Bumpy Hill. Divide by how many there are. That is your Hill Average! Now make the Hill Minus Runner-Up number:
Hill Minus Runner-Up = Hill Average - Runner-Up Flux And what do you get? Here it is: 0.1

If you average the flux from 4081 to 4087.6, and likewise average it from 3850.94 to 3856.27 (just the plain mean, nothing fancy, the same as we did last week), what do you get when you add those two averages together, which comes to 38.2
